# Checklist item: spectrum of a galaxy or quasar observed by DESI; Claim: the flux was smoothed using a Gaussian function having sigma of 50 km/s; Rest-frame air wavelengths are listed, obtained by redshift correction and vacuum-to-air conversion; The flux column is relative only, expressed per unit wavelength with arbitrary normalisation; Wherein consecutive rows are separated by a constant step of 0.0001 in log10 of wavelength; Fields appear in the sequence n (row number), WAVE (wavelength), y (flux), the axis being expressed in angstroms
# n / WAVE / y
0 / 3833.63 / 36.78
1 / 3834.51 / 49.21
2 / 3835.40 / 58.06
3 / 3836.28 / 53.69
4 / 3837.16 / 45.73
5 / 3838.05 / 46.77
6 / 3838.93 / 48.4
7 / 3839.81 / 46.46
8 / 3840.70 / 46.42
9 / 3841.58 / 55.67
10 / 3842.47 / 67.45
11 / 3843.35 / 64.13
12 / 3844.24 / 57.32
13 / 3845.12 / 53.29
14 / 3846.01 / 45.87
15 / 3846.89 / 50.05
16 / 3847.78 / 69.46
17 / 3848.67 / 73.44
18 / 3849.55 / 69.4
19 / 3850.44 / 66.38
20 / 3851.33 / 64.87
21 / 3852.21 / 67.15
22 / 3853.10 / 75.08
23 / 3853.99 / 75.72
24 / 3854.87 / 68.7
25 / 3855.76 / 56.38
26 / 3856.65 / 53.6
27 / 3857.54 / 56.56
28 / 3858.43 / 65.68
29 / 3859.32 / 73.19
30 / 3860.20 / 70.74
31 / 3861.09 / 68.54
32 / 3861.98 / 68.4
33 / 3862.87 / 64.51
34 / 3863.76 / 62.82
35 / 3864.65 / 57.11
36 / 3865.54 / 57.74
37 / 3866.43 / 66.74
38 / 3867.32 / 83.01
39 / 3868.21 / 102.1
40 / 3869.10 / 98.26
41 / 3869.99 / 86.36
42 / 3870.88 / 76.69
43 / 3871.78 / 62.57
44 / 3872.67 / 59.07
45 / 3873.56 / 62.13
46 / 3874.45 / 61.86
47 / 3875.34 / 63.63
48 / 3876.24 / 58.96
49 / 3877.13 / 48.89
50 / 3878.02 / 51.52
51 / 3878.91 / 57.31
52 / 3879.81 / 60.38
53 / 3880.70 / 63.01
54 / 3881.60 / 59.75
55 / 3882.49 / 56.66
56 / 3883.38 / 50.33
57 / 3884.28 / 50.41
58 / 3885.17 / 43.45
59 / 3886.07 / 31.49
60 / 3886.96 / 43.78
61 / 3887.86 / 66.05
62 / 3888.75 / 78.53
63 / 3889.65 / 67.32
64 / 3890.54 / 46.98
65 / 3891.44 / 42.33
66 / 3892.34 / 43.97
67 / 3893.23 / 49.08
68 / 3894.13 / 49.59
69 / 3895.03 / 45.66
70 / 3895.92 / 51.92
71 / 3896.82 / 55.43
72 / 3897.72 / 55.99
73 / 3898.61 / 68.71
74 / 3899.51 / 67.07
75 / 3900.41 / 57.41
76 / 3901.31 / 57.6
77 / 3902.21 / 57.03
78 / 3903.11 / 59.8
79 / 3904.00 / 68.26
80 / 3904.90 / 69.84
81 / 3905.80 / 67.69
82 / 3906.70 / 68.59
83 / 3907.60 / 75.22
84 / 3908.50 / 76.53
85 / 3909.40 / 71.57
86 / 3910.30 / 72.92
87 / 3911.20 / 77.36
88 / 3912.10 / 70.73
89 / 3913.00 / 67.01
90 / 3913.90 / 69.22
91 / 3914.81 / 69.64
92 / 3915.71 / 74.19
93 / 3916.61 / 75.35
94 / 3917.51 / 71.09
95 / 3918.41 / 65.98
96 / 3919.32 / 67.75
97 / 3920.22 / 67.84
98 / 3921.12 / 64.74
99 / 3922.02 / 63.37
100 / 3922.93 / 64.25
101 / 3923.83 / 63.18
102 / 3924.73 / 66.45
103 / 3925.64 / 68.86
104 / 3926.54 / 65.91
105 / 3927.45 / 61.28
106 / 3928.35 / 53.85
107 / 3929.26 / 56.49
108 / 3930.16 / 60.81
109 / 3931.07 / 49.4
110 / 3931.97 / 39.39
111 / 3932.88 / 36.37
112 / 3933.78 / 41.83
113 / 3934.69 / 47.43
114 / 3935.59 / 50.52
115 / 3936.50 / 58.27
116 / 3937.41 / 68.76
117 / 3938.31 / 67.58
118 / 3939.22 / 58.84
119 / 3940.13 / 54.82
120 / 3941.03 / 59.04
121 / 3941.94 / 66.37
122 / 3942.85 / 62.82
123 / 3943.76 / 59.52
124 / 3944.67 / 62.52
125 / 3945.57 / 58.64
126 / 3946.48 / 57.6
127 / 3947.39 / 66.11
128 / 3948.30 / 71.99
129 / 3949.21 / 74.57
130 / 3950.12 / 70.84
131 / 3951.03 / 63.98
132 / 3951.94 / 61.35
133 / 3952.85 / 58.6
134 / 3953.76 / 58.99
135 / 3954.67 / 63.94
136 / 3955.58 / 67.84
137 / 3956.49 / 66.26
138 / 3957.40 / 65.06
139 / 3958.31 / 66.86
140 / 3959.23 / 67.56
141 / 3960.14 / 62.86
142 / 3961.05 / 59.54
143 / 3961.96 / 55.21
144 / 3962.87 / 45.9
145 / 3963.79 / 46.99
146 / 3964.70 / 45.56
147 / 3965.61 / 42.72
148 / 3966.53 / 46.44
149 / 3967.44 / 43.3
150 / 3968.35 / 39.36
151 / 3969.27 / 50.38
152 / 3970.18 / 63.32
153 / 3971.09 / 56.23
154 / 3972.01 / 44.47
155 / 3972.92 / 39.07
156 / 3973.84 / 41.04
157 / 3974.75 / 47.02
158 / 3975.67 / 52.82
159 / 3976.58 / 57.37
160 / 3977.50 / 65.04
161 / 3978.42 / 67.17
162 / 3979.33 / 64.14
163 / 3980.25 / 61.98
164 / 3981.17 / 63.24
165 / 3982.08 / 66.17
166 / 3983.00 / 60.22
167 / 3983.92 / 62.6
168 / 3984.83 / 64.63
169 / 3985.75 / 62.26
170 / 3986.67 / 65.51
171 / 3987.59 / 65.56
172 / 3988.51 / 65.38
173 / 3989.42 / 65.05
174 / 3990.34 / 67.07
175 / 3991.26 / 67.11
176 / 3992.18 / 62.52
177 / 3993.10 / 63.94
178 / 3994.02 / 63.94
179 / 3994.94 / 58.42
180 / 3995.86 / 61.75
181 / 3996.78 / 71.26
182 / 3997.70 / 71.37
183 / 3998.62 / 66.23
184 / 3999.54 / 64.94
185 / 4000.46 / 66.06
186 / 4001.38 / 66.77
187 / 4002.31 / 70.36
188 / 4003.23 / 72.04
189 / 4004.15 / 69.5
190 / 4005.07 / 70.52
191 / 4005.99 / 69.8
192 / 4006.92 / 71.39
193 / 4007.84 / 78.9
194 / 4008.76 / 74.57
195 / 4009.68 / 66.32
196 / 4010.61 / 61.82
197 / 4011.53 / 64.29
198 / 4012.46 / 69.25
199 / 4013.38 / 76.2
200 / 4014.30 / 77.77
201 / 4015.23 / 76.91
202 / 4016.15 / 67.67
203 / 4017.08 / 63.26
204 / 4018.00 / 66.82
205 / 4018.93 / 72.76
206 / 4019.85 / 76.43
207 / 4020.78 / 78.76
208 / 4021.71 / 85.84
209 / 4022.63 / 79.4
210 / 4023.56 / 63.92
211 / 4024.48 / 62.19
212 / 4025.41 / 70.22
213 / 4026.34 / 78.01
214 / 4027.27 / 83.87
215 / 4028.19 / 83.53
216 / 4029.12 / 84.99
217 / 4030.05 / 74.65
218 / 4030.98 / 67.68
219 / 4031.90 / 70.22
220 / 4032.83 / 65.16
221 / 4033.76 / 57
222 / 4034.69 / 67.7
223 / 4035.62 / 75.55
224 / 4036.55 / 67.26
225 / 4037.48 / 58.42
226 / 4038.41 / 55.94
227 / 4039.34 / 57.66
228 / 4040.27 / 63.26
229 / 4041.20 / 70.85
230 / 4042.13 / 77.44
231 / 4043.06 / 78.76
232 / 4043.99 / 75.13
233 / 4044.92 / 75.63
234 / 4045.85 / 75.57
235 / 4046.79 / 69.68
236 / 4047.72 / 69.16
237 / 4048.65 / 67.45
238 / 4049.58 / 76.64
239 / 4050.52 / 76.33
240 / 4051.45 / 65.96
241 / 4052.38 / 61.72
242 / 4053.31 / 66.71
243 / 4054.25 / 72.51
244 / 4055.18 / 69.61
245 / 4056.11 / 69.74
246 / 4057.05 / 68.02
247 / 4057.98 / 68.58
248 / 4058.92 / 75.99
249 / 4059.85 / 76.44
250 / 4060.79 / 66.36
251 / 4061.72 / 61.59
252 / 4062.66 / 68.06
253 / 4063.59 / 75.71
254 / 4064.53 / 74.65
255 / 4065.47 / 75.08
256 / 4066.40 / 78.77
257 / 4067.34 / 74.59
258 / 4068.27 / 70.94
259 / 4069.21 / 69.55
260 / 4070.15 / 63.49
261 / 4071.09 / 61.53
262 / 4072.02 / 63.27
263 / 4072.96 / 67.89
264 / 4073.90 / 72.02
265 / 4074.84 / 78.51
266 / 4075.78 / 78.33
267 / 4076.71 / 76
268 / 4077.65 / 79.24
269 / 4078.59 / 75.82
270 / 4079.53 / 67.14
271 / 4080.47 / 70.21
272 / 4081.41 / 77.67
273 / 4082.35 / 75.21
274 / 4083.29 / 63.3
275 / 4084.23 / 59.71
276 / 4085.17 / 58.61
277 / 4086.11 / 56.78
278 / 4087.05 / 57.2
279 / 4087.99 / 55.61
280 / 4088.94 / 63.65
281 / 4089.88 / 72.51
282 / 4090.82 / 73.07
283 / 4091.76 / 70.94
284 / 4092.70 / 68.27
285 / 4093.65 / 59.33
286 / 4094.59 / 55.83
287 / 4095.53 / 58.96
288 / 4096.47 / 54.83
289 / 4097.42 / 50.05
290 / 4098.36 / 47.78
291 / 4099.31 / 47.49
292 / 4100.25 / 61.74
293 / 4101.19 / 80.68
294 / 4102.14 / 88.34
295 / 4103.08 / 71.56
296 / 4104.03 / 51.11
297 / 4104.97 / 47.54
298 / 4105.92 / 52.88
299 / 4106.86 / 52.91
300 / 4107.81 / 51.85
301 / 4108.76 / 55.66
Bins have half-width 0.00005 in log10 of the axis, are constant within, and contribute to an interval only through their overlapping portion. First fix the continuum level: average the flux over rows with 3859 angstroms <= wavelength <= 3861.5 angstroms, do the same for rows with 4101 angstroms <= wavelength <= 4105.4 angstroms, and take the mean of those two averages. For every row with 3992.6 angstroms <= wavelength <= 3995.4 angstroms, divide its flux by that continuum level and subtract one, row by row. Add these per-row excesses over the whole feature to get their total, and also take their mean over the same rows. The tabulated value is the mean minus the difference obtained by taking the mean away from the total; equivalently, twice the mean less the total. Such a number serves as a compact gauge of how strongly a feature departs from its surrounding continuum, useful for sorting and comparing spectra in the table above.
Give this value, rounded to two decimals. 0.10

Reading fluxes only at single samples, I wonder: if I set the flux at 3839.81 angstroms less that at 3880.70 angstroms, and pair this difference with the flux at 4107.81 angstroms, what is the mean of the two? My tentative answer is 18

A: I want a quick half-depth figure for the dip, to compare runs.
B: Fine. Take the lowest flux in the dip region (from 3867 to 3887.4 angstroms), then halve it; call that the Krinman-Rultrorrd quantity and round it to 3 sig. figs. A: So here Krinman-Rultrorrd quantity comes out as 15.7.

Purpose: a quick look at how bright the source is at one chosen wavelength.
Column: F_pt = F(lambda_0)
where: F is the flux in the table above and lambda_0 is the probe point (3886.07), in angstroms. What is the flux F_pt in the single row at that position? 31.49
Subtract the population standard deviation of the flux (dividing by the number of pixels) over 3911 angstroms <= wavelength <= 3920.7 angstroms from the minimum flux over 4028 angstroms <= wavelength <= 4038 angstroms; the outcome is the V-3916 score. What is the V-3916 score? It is 54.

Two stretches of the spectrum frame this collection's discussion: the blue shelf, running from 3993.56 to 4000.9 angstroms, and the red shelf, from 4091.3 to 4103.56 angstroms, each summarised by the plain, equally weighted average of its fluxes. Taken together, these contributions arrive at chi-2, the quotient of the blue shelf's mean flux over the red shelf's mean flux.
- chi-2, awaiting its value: 1.04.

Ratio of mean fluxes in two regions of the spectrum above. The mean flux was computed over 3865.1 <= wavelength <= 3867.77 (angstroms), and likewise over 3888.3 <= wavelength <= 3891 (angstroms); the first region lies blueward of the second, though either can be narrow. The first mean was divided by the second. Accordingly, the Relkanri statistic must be 1.08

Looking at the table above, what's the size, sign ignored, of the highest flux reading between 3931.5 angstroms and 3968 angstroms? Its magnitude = 75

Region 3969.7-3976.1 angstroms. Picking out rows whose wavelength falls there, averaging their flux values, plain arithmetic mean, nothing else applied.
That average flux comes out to 49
